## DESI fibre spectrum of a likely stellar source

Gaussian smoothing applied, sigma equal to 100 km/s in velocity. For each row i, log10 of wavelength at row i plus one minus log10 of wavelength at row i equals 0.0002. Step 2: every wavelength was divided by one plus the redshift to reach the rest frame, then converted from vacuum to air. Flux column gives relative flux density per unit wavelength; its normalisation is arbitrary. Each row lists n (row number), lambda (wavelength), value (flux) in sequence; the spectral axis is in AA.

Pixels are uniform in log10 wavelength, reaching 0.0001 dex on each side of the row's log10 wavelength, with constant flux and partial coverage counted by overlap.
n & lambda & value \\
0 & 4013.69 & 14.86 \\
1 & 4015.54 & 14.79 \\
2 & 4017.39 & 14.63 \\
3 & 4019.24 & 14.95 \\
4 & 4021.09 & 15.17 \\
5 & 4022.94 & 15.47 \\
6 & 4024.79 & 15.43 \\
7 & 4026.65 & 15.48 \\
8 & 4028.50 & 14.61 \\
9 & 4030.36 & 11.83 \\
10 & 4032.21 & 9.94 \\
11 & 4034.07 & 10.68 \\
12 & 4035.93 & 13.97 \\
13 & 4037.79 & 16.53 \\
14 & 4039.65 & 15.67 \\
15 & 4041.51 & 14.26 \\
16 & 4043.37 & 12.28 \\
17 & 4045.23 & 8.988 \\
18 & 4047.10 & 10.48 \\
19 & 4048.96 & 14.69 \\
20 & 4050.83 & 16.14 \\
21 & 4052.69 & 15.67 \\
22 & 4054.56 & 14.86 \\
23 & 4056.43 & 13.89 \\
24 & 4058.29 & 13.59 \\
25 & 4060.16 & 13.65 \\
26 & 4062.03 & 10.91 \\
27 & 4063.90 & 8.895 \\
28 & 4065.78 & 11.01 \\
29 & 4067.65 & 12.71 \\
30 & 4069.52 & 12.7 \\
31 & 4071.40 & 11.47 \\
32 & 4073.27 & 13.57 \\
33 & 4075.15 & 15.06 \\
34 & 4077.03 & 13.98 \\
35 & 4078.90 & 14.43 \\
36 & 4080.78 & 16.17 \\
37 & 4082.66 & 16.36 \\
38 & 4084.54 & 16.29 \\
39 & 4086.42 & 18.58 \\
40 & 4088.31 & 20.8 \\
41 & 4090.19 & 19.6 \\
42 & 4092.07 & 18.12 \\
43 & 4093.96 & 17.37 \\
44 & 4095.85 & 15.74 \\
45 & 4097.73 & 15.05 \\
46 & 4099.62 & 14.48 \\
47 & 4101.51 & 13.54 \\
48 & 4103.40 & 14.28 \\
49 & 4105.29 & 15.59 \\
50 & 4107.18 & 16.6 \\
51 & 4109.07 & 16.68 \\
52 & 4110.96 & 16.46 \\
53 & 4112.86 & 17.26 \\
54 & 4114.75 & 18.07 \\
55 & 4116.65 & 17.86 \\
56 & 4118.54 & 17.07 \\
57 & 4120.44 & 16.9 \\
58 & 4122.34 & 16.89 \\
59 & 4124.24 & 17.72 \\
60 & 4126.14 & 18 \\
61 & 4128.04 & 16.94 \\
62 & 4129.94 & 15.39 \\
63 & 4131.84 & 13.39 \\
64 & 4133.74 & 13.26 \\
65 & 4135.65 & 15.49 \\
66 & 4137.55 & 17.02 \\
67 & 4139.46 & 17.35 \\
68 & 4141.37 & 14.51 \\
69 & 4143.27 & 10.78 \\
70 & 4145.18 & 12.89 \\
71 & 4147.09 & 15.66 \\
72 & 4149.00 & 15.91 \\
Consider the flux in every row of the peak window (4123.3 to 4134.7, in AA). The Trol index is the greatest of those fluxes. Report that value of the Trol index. 18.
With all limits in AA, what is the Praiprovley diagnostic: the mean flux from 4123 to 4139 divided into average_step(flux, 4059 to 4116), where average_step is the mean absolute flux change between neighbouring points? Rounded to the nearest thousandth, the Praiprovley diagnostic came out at 0.073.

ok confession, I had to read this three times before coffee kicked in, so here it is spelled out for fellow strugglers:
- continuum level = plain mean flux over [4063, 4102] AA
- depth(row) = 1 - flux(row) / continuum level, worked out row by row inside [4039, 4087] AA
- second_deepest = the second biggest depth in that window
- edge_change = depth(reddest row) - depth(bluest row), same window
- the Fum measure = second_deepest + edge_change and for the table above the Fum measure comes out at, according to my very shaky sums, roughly 0.21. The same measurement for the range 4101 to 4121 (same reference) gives -0.17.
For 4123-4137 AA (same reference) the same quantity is 0.26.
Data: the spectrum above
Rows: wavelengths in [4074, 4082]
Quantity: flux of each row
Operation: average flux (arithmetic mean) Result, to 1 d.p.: 14.9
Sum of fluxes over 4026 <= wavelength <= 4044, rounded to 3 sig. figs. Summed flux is 135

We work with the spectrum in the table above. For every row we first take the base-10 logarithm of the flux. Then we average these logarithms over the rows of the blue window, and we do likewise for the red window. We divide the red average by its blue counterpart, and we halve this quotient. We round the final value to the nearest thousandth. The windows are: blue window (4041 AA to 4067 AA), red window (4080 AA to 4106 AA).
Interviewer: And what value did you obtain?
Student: 0.553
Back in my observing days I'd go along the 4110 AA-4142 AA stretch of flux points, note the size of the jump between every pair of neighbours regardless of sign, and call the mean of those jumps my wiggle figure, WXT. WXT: 0.97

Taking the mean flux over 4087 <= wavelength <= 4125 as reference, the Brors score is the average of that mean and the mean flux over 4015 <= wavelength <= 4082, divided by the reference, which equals 0.90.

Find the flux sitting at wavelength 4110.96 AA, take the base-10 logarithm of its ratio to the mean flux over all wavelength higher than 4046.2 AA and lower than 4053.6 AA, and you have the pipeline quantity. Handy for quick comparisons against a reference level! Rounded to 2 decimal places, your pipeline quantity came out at 0.06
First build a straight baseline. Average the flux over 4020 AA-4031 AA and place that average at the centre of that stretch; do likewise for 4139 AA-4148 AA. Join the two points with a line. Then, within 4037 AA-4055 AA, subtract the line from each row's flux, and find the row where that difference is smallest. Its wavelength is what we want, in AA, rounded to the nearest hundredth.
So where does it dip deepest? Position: 4045.23 AA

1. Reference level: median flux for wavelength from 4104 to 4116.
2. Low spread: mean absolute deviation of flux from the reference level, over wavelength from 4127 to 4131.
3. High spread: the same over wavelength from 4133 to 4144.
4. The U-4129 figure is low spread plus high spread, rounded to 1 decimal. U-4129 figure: 3.0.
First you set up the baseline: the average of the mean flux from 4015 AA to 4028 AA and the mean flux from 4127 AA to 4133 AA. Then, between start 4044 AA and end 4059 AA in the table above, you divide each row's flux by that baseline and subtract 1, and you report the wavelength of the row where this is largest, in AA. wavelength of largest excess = 4050.83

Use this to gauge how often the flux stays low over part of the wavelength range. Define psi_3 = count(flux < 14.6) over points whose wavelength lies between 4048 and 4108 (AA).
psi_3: 15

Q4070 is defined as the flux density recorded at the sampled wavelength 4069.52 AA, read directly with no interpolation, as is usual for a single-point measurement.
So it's 12.7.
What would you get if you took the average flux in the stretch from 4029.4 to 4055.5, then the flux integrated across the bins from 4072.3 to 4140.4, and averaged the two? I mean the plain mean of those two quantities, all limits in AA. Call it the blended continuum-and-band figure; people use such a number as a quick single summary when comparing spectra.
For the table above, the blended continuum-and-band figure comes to 562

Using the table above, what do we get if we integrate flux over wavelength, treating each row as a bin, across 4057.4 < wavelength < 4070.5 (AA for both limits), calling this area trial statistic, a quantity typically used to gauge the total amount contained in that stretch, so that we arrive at 156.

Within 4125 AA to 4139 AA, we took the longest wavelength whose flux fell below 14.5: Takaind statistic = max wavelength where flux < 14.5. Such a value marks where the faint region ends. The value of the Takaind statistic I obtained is 4133.74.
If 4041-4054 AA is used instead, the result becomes 4047.10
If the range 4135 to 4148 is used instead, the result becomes 4145.18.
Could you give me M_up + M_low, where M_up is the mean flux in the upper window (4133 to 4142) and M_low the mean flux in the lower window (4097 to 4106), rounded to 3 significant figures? 30.1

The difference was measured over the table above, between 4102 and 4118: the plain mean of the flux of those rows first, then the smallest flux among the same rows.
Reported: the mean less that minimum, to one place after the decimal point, 2.3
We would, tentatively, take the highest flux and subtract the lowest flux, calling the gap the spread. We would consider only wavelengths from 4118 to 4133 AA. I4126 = 4.6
